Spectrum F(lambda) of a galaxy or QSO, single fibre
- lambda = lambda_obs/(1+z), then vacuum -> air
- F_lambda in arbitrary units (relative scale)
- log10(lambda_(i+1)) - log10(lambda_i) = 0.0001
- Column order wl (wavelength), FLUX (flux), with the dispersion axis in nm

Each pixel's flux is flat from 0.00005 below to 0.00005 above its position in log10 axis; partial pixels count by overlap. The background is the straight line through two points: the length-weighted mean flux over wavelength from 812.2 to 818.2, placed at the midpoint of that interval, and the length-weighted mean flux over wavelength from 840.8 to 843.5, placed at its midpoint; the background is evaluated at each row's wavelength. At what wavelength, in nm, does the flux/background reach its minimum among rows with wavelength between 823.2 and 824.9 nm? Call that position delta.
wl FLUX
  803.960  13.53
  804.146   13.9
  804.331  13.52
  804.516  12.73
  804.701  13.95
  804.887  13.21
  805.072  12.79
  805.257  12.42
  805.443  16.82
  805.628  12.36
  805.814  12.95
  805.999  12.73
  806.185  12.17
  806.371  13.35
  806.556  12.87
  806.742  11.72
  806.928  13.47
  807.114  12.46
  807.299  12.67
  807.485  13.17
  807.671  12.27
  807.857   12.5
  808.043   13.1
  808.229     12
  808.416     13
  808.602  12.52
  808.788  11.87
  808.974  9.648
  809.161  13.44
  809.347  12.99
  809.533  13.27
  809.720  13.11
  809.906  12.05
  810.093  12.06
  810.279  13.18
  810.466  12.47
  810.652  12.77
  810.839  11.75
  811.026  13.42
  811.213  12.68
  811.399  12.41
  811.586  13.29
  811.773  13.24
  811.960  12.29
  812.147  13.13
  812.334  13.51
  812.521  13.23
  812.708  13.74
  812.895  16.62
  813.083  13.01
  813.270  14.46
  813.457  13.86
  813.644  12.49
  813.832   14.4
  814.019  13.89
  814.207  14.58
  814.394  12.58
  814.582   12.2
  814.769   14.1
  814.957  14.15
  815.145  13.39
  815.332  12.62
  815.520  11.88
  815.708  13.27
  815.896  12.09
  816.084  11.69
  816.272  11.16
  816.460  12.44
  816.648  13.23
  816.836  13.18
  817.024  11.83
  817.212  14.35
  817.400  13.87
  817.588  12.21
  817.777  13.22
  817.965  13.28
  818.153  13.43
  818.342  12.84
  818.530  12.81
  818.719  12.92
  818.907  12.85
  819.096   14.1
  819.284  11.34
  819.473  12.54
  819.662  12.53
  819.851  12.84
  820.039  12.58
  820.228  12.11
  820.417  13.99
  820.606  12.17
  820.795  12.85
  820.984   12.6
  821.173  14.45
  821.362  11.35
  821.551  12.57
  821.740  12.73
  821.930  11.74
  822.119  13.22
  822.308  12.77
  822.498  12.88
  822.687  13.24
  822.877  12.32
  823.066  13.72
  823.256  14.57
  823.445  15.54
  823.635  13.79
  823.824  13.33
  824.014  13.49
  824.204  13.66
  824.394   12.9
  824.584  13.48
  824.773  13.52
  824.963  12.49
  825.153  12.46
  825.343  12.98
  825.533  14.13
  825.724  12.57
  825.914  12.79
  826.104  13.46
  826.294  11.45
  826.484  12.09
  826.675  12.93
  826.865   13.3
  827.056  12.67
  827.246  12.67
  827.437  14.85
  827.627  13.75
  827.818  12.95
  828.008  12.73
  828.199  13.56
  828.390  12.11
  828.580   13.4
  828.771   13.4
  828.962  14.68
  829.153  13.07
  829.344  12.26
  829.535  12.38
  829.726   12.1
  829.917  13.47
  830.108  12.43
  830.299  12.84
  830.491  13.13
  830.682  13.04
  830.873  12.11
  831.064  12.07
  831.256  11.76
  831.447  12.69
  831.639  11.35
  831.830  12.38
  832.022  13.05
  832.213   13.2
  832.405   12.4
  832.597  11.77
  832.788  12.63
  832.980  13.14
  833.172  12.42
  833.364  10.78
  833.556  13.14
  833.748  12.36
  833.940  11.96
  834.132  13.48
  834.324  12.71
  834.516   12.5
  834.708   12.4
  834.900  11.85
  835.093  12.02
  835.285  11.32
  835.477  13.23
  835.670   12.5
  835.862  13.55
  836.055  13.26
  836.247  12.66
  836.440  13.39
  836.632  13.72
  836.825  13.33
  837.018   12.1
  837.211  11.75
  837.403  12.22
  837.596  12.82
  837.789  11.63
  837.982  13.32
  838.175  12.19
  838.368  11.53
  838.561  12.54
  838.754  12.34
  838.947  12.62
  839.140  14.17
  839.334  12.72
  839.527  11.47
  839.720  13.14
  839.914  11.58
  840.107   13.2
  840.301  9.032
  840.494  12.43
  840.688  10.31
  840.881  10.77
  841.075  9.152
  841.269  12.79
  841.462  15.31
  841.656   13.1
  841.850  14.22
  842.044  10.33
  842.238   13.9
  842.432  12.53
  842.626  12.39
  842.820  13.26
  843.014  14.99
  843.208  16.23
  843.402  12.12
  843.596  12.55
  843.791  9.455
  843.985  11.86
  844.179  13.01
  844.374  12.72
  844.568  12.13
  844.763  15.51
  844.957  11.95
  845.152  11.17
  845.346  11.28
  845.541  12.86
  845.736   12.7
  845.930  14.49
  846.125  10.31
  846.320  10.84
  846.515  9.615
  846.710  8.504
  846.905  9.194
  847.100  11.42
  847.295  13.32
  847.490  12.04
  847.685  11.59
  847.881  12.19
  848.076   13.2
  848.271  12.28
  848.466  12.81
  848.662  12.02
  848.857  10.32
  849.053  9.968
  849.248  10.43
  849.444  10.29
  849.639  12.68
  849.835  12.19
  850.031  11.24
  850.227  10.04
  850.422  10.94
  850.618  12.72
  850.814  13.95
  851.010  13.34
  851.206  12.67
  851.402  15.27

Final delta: 824.394 nm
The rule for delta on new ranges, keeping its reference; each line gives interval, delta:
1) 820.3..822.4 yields 821.362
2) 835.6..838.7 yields 838.368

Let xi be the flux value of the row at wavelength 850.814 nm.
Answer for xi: 13.95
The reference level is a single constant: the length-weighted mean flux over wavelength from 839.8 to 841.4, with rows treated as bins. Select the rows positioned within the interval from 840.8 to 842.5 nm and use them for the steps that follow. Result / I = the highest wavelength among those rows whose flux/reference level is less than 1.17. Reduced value 842.432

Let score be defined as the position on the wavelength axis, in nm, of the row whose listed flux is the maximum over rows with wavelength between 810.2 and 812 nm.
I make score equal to 811.026 nm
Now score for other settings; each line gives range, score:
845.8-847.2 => 845.930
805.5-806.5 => 806.371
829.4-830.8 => 829.917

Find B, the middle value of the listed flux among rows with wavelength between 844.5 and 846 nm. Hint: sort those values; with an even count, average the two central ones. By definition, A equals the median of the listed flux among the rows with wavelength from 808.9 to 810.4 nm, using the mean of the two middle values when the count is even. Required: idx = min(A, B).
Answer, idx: 12.4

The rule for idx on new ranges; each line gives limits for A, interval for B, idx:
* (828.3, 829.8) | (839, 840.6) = 12.6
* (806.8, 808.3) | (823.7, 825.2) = 12.6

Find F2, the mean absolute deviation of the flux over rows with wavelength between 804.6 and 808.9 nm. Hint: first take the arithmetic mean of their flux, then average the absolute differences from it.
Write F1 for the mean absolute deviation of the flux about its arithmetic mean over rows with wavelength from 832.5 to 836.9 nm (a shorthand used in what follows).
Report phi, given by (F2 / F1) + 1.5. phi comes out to 2.53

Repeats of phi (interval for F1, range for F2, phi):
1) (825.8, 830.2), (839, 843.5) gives 3.76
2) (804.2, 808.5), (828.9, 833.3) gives 2.38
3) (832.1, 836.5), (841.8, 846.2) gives 3.75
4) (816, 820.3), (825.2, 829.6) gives 2.50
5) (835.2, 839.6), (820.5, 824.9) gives 2.59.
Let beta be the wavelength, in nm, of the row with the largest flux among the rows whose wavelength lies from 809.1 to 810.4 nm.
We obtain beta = 809.161 nm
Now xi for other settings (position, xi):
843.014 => 14.99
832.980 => 13.14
